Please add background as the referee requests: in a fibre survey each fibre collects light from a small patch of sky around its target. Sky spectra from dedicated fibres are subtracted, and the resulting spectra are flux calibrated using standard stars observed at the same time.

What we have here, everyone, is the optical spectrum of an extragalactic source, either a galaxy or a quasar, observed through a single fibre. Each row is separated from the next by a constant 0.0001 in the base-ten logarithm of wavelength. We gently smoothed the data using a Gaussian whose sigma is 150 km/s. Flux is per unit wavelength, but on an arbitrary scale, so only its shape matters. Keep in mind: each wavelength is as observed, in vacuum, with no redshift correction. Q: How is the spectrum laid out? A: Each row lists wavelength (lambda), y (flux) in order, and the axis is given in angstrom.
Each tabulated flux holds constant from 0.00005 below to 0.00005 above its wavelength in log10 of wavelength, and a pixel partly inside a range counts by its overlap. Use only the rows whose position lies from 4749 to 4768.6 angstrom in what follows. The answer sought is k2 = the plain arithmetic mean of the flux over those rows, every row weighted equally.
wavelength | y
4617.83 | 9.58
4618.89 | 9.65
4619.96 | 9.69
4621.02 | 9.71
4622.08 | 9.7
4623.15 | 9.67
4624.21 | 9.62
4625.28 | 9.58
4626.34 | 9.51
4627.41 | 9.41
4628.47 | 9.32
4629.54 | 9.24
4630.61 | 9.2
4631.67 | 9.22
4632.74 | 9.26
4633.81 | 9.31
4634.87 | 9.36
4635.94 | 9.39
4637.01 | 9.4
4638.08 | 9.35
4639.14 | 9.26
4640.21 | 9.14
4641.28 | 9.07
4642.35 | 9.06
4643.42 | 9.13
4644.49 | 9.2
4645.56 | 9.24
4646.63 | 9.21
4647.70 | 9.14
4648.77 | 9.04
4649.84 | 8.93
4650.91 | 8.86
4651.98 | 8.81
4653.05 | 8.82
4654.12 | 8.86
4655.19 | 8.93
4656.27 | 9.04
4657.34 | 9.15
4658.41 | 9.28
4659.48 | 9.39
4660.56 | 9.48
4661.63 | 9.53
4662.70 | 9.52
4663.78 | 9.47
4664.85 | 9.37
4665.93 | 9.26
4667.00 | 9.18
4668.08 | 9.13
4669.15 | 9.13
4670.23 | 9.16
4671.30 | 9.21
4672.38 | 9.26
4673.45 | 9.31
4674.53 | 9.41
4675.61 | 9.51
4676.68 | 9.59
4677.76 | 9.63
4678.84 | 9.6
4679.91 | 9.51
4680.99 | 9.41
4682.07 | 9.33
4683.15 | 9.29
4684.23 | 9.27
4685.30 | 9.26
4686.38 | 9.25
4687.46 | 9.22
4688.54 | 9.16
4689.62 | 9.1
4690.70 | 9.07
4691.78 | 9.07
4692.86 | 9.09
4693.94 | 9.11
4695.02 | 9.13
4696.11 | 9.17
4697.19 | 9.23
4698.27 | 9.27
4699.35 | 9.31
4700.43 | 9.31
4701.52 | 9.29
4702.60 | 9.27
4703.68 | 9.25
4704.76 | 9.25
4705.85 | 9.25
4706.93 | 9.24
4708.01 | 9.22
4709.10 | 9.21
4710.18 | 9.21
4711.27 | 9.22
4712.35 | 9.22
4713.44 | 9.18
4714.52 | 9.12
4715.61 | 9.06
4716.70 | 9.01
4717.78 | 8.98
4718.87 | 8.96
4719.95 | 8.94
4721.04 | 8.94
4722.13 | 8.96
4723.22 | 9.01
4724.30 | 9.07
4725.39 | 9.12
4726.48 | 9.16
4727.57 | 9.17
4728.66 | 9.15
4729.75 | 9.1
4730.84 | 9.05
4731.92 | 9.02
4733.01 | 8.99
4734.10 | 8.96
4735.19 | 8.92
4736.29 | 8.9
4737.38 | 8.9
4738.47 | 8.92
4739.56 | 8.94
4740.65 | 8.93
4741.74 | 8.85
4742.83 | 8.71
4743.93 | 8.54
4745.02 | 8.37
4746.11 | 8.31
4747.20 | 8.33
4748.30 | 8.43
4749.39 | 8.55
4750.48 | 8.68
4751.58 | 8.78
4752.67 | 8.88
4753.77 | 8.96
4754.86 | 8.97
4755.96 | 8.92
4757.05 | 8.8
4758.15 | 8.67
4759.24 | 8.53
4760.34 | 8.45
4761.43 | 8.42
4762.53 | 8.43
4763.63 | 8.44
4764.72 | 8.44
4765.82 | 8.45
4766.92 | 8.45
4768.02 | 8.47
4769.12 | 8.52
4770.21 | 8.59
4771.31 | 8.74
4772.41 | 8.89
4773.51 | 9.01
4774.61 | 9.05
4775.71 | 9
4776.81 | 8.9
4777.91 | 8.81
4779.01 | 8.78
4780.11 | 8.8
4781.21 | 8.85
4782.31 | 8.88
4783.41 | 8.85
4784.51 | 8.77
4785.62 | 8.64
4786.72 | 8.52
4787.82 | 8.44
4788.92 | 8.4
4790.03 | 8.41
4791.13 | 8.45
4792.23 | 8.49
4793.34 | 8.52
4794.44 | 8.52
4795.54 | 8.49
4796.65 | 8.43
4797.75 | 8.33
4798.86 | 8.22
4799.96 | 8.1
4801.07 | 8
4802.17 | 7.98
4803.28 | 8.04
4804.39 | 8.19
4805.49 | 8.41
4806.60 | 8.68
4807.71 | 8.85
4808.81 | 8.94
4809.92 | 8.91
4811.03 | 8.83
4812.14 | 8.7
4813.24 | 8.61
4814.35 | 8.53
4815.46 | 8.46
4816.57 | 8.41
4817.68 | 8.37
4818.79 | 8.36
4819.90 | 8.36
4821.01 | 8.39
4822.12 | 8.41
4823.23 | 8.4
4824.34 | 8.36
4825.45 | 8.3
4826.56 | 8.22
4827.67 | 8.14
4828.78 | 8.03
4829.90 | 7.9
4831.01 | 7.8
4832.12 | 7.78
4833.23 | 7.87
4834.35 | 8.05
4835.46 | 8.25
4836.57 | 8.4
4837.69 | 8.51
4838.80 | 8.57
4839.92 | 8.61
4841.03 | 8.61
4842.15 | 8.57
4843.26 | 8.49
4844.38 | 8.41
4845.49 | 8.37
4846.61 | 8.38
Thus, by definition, 8.6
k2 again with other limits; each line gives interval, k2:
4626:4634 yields 9.3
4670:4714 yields 9.3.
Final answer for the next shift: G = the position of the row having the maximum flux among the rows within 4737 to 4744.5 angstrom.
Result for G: 4739.56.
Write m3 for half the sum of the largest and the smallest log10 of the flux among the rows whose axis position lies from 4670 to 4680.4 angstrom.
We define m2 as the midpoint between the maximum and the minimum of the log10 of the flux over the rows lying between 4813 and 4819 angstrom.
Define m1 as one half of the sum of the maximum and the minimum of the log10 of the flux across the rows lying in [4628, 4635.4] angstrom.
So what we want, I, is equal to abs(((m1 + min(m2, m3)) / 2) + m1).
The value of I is 1.916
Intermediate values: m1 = 0.9675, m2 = 0.93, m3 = 0.973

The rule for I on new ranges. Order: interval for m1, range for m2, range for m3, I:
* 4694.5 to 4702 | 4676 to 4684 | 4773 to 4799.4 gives 1.915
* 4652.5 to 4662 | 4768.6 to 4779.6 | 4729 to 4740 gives 1.915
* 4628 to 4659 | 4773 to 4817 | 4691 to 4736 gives 1.903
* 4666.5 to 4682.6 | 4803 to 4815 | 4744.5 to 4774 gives 1.922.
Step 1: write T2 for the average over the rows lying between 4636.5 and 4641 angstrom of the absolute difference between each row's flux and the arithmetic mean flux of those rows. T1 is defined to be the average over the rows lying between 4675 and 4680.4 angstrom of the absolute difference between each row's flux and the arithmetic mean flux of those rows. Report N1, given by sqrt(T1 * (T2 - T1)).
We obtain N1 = 0.044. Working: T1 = 0.05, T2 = 0.09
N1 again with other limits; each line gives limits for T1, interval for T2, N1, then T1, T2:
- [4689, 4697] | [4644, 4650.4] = 0.042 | 0.03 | 0.09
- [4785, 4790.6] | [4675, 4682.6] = 0.016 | 0.08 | 0.08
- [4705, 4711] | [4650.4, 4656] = 0.016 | 0.02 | 0.03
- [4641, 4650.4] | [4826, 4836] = 0.074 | 0.08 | 0.15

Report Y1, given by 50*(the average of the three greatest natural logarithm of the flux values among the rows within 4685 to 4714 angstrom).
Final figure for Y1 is 112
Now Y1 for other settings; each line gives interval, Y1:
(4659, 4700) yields 113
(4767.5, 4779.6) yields 110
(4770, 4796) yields 110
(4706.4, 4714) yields 111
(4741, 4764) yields 110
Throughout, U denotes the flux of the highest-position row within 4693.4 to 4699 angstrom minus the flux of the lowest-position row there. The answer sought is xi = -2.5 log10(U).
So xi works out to 2.0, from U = 0.16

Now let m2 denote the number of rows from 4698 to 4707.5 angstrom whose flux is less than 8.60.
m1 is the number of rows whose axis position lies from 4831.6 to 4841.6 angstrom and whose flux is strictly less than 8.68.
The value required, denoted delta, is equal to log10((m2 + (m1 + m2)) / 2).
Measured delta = 0.7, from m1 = 9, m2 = 0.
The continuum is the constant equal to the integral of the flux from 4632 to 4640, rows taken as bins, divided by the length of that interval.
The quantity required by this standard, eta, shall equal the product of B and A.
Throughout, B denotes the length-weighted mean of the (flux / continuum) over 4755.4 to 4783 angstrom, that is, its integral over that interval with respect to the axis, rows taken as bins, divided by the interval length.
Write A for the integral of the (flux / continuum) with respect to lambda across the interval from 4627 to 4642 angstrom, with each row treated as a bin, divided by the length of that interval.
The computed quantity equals 0.93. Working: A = 1.00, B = 0.93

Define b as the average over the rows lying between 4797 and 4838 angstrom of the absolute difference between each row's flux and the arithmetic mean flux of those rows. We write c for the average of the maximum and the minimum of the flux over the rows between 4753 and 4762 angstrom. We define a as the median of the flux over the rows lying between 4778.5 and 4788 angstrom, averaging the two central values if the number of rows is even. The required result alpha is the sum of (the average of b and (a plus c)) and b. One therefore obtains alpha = 9.09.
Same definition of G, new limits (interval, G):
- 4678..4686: 4678.84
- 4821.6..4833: 4822.12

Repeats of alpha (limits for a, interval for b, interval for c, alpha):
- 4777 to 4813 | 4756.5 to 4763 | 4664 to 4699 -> 9.12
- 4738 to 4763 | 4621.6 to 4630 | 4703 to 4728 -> 9.09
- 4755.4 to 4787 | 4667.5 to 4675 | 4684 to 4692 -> 9.08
